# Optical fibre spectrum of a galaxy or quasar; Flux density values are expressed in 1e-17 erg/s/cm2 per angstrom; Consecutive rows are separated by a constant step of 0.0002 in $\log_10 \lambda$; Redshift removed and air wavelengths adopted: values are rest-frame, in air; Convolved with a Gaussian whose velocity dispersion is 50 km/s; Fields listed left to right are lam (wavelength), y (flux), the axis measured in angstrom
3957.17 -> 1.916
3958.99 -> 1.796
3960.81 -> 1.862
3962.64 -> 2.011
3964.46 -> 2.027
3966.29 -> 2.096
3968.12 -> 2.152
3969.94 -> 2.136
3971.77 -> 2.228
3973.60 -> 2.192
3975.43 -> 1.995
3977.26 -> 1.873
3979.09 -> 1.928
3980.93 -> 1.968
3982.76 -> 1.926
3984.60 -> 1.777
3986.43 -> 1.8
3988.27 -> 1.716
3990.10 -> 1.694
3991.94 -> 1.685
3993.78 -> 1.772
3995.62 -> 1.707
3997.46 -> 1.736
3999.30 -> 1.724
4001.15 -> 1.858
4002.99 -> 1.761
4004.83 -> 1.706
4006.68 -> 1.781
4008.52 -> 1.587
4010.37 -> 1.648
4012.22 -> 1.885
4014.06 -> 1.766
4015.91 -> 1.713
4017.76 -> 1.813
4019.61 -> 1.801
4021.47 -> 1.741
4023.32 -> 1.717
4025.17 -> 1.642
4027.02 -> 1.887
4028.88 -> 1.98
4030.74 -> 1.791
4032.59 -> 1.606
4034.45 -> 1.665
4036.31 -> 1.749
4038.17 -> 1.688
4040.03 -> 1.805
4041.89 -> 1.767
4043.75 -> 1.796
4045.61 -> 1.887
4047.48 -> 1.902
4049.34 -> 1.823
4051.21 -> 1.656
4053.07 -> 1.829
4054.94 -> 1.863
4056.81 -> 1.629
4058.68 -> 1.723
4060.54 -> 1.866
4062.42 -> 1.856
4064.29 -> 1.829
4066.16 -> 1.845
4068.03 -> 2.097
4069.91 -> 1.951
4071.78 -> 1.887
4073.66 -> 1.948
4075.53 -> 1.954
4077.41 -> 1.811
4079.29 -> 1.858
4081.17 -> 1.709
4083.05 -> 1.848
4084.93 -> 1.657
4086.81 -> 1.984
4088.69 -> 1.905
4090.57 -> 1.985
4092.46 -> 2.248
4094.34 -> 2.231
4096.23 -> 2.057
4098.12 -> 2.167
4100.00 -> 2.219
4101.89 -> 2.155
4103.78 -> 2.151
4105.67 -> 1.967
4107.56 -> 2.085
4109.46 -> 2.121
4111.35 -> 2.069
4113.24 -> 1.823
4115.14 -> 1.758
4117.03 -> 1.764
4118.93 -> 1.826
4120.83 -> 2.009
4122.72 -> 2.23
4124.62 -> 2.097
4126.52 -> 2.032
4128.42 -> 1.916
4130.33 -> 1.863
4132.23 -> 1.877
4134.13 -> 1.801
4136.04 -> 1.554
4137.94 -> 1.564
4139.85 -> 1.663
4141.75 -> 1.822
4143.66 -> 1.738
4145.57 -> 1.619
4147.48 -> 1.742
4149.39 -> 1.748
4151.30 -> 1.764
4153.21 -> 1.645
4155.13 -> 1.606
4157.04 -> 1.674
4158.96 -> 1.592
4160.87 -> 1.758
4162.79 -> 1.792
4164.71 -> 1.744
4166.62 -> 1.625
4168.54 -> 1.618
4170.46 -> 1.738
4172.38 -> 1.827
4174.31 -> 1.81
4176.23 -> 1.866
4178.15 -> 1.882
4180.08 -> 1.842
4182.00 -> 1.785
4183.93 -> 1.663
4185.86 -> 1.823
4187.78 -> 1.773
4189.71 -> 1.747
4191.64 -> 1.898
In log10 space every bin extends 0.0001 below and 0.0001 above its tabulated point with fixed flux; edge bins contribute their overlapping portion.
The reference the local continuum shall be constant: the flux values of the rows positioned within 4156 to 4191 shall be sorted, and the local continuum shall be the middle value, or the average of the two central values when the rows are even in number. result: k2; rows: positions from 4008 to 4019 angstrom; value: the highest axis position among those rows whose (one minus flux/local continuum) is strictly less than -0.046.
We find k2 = 4012.22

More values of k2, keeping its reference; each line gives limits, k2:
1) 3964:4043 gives 4028.88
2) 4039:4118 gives 4111.35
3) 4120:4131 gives 4130.33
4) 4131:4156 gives 4132.23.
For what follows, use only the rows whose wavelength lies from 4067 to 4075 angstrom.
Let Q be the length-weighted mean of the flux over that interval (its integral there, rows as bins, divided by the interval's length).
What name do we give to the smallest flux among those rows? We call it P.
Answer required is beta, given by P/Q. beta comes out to 0.96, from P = 1.887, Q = 1.97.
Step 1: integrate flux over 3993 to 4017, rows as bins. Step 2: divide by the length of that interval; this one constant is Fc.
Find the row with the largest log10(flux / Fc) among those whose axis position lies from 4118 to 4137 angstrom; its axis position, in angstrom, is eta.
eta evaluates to 4122.72 angstrom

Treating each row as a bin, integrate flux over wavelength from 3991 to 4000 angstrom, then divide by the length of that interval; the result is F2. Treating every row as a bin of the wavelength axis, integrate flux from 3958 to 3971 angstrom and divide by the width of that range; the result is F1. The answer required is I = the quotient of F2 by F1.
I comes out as 0.86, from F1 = 2.01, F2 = 1.72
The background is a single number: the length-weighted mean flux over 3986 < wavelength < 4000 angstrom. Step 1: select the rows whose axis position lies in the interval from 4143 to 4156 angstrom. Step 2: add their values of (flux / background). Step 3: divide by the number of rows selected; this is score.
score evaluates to 0.98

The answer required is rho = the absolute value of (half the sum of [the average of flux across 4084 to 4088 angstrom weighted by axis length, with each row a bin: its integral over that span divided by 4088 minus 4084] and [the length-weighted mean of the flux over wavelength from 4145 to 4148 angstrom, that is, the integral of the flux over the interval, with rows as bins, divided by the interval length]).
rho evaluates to 1.75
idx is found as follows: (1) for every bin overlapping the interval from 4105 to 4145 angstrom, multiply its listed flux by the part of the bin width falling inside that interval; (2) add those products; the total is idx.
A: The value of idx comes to 75.2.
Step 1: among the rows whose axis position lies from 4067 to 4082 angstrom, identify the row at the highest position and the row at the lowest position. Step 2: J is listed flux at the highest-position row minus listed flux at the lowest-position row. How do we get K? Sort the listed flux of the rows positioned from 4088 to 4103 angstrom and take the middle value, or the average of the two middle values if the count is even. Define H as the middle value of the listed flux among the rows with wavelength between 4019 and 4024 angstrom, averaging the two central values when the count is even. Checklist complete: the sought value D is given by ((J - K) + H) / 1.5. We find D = -0.5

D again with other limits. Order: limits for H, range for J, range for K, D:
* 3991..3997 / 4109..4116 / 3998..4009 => -0.3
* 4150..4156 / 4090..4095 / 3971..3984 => -0.1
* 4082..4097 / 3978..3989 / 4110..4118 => 0.0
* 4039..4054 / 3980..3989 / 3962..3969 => -0.3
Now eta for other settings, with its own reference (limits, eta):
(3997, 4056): 4028.88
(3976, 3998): 3980.93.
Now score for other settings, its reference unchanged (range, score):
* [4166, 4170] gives 0.94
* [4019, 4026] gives 1.00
